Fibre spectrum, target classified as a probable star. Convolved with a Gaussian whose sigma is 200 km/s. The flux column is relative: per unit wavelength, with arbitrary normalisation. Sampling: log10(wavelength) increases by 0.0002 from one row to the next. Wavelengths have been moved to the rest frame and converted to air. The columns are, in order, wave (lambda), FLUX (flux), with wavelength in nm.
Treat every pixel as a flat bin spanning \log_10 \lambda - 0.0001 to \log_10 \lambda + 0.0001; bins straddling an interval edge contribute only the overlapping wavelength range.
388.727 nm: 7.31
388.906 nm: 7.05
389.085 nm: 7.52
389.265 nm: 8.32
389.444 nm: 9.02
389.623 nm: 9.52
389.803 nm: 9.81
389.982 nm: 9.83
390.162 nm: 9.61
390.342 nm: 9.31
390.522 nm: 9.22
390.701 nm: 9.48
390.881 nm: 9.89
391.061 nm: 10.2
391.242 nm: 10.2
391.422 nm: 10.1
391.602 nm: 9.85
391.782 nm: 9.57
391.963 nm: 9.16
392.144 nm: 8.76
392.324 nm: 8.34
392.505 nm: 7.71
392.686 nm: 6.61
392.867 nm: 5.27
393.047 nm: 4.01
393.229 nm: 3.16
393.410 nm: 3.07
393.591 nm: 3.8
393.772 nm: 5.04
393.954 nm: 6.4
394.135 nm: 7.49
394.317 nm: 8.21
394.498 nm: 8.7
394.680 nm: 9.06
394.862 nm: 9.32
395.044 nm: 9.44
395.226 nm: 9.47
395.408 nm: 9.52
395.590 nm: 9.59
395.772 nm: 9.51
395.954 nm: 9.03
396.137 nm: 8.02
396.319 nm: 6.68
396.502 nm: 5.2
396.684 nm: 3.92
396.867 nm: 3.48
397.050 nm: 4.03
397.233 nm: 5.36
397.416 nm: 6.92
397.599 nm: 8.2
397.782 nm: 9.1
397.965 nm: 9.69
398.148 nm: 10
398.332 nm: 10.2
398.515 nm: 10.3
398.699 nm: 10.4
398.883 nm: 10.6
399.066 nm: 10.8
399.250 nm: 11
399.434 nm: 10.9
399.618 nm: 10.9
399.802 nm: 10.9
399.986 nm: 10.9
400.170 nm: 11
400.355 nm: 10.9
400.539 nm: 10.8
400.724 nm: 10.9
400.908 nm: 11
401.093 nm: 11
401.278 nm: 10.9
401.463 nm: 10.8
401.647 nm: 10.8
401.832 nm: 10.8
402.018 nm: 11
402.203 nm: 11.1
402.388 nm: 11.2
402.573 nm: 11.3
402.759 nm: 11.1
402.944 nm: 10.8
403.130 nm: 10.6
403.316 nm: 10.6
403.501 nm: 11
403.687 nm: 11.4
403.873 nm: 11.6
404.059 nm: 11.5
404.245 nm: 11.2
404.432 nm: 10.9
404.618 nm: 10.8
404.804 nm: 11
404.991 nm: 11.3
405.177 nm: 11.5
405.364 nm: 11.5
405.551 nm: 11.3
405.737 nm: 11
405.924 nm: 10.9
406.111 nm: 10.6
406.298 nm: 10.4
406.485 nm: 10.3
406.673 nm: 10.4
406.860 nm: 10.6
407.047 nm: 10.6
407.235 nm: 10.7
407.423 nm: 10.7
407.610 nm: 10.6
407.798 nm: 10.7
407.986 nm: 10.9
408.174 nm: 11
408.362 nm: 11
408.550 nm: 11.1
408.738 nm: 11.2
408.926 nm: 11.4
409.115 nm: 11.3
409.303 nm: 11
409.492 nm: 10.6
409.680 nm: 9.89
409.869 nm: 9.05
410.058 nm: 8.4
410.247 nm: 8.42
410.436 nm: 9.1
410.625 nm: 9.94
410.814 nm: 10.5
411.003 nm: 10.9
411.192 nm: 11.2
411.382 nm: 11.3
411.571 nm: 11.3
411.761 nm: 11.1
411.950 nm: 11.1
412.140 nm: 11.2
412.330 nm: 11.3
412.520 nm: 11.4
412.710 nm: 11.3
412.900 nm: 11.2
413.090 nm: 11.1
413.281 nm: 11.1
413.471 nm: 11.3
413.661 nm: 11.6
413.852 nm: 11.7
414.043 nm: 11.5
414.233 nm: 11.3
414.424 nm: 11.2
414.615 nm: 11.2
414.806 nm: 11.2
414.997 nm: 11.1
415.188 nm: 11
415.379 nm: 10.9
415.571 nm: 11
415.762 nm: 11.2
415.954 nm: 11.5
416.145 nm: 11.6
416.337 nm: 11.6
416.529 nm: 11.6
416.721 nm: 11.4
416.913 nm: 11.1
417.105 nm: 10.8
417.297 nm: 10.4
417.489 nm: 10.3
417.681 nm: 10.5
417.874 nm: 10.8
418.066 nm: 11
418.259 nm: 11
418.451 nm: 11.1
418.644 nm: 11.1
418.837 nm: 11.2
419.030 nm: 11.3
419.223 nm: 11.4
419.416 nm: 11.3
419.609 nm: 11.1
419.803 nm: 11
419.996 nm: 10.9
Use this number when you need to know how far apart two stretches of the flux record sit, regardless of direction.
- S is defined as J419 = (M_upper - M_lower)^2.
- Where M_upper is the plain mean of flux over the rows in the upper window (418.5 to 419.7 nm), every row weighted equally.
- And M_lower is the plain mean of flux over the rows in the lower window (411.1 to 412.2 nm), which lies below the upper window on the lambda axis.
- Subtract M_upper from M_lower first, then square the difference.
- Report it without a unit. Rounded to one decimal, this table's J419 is 0.0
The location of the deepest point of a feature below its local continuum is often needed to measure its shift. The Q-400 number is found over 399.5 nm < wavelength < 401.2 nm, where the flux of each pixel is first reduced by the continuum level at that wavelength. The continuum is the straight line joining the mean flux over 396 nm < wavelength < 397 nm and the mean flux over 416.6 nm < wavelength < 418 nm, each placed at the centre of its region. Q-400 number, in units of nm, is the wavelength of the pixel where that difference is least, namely 400.539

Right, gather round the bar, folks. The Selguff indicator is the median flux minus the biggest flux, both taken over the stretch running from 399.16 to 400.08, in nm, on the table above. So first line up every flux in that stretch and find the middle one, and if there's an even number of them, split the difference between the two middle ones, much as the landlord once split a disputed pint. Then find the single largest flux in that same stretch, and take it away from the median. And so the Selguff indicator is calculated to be -0.1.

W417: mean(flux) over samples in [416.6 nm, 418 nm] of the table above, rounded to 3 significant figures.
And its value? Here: 10.8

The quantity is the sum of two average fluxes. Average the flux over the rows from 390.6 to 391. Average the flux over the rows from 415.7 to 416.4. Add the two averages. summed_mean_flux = 21.2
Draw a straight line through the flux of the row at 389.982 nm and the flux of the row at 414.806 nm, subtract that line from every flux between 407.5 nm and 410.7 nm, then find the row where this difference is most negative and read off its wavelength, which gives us 410.058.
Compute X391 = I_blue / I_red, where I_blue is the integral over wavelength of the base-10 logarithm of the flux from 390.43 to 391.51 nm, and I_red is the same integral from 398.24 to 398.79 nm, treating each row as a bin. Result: 1.9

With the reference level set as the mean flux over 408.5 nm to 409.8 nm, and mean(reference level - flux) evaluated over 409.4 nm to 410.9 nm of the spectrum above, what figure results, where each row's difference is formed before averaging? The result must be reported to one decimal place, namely 1.4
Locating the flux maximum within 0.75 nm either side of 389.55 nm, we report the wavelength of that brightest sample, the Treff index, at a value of 389.982 nm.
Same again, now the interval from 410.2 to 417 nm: 413.852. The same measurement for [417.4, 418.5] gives 418.451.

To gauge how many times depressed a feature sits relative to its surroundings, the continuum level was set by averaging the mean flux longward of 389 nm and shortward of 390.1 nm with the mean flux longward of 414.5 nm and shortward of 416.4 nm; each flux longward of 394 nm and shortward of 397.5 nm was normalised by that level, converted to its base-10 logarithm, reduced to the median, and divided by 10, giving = -0.0091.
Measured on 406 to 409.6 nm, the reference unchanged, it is 0.0024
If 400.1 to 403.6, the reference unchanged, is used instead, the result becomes 0.0032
